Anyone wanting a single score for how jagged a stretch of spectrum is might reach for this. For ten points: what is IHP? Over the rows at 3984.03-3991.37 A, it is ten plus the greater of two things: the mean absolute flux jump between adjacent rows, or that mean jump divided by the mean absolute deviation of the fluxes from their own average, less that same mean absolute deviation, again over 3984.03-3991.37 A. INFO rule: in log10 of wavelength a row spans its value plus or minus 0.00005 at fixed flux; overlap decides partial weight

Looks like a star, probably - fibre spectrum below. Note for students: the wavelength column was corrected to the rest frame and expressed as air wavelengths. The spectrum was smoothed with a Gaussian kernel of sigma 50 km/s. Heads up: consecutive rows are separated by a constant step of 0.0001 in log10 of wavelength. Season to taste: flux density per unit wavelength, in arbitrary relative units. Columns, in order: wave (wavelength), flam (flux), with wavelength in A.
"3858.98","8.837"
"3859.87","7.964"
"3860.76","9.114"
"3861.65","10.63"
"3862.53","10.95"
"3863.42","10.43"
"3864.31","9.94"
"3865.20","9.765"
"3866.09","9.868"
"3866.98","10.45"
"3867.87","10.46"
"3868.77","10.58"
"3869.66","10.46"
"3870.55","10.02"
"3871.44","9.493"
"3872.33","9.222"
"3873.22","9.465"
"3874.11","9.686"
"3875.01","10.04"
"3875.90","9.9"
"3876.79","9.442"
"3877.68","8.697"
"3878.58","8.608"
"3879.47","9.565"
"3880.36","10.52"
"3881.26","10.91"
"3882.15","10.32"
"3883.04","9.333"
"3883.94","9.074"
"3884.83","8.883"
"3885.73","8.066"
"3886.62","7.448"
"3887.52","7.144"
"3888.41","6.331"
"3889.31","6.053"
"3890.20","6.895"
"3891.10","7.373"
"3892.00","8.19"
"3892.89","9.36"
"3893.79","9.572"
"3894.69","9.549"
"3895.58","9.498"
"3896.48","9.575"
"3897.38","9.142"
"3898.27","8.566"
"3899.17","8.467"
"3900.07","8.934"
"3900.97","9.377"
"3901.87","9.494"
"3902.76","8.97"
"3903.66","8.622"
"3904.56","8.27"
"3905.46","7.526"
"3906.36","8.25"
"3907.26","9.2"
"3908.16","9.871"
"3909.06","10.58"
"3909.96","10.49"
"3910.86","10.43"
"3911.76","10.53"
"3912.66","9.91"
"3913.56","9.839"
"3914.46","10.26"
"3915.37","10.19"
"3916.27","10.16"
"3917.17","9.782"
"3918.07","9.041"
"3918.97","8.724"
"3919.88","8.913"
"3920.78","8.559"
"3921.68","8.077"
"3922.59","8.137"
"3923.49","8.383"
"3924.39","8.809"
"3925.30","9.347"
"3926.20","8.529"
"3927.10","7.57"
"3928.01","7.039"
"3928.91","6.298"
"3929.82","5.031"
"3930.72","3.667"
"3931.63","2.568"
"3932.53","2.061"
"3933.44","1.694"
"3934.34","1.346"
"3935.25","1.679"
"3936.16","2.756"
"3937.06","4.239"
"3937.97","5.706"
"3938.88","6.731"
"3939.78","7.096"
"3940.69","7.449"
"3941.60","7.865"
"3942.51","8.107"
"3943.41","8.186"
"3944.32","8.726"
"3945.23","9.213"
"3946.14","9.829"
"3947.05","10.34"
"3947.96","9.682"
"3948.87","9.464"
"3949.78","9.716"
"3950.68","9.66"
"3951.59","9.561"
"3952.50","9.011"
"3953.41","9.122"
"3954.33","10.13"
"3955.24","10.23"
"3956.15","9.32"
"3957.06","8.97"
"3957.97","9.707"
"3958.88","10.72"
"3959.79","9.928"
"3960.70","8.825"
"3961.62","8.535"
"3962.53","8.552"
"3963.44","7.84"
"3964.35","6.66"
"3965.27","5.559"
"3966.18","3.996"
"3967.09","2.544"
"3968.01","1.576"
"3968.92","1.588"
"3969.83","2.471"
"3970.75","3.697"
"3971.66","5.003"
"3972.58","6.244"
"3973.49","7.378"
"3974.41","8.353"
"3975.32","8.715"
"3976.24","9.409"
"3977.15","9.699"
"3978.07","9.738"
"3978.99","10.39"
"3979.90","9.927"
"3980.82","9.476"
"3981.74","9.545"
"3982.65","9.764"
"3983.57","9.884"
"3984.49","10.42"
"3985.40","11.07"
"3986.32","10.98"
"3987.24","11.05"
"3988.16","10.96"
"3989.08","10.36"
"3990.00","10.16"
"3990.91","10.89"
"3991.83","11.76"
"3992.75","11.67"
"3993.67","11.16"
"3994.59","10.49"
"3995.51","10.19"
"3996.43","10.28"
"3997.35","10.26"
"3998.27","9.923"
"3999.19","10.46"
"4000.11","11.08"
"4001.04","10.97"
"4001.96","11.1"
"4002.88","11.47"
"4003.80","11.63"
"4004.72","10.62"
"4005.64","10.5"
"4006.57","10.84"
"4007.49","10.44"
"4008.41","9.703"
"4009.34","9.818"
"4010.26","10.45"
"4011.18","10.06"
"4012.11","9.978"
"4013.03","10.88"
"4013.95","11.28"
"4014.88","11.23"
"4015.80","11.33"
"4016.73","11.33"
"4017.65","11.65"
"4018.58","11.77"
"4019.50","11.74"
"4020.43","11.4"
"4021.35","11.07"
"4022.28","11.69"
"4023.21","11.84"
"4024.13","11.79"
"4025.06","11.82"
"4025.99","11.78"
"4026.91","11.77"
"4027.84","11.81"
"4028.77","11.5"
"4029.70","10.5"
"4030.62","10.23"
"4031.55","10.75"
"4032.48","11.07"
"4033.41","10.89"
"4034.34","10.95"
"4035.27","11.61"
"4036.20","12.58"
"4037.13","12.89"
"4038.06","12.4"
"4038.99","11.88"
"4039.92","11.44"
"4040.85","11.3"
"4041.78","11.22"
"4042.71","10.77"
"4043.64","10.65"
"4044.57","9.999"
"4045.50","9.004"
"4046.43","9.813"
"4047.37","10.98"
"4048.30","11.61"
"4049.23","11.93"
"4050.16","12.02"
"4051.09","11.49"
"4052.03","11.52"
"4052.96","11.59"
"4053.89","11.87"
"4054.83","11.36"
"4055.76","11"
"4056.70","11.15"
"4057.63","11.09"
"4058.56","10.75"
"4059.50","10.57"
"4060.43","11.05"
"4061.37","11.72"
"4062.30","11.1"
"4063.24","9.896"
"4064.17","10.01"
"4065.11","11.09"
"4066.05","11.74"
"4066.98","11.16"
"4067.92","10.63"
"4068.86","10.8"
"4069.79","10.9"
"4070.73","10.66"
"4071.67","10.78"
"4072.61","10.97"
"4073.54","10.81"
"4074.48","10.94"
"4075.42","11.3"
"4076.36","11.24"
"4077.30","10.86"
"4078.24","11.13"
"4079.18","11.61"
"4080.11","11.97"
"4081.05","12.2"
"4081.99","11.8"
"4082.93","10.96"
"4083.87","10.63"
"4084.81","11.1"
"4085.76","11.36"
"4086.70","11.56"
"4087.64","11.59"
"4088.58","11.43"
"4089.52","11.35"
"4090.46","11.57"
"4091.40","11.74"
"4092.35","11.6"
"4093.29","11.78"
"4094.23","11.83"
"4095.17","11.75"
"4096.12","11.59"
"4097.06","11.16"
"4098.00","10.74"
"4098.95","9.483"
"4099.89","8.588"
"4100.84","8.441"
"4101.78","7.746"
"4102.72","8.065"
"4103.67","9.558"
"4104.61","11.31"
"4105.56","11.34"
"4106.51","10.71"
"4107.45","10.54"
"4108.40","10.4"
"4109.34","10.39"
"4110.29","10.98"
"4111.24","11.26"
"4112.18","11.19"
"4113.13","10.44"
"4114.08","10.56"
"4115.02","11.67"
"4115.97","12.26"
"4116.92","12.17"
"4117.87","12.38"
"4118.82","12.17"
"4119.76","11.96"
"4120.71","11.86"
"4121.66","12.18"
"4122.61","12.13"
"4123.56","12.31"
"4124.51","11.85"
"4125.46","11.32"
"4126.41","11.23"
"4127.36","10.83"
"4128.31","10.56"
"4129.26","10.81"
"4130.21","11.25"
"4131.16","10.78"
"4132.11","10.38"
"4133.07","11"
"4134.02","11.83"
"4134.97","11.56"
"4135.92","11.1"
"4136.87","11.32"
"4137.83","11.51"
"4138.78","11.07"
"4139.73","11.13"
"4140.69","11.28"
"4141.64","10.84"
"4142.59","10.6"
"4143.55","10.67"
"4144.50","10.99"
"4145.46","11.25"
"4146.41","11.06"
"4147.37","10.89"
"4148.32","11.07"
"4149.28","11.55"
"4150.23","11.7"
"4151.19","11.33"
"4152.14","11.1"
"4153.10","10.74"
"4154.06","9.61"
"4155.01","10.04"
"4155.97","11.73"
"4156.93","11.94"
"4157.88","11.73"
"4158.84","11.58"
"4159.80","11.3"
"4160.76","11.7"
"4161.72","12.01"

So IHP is 10.8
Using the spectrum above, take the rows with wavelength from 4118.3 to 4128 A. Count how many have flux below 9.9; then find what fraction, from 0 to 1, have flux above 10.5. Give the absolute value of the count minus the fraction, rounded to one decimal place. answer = 1.0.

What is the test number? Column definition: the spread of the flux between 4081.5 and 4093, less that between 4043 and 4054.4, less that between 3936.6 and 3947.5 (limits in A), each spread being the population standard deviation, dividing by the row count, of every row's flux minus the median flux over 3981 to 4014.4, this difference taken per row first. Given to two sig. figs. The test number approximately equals -2.2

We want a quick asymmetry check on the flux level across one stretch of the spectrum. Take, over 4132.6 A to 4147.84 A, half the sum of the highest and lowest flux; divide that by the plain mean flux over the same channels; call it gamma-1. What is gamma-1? 1.01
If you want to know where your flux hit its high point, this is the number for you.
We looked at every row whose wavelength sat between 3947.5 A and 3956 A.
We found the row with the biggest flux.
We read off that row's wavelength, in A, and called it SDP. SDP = 3955.24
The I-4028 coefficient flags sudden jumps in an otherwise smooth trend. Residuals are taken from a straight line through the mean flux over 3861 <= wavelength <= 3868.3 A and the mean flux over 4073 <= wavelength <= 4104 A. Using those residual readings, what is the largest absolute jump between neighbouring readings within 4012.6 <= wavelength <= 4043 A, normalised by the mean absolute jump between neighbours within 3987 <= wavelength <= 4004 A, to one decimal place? 2.8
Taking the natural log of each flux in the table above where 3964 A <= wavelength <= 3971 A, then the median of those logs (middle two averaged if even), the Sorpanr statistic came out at 1.12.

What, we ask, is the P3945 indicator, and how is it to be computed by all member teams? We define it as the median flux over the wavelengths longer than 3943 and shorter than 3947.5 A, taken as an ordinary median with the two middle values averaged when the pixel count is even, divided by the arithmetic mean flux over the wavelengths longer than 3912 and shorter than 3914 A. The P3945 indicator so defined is 0.93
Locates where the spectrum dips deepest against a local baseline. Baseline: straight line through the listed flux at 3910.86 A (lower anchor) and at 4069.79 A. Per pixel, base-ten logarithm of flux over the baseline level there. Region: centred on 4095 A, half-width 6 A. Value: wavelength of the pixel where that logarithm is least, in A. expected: 4100.84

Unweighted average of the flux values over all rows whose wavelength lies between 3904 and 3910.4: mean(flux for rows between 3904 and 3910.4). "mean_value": 9.2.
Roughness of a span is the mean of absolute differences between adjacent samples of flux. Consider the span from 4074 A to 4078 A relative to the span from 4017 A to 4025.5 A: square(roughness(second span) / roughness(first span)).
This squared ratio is 1.6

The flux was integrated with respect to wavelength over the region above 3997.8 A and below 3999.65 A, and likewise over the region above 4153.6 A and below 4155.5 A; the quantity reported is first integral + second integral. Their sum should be 38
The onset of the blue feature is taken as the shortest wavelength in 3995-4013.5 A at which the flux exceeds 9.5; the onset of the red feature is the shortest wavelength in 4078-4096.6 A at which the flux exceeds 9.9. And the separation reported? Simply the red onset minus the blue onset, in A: 82.7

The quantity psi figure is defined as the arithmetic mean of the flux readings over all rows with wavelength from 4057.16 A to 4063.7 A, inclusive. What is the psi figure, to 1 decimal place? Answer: 10.9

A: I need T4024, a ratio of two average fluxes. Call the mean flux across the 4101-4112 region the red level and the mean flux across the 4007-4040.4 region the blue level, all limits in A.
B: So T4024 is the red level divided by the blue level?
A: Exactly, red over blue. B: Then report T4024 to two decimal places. 0.91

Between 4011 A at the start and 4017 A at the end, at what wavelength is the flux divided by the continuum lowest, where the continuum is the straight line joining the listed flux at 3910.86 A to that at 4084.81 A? 4012.11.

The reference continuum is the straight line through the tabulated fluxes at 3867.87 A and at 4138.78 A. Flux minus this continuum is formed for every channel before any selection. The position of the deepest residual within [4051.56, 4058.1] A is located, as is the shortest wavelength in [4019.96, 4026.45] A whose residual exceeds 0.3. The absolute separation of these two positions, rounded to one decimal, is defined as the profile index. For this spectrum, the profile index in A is 35.3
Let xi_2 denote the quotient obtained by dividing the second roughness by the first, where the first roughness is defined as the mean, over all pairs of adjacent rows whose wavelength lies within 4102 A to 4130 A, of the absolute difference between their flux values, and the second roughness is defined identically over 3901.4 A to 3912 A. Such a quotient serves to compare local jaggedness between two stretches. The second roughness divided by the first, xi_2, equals 1.2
